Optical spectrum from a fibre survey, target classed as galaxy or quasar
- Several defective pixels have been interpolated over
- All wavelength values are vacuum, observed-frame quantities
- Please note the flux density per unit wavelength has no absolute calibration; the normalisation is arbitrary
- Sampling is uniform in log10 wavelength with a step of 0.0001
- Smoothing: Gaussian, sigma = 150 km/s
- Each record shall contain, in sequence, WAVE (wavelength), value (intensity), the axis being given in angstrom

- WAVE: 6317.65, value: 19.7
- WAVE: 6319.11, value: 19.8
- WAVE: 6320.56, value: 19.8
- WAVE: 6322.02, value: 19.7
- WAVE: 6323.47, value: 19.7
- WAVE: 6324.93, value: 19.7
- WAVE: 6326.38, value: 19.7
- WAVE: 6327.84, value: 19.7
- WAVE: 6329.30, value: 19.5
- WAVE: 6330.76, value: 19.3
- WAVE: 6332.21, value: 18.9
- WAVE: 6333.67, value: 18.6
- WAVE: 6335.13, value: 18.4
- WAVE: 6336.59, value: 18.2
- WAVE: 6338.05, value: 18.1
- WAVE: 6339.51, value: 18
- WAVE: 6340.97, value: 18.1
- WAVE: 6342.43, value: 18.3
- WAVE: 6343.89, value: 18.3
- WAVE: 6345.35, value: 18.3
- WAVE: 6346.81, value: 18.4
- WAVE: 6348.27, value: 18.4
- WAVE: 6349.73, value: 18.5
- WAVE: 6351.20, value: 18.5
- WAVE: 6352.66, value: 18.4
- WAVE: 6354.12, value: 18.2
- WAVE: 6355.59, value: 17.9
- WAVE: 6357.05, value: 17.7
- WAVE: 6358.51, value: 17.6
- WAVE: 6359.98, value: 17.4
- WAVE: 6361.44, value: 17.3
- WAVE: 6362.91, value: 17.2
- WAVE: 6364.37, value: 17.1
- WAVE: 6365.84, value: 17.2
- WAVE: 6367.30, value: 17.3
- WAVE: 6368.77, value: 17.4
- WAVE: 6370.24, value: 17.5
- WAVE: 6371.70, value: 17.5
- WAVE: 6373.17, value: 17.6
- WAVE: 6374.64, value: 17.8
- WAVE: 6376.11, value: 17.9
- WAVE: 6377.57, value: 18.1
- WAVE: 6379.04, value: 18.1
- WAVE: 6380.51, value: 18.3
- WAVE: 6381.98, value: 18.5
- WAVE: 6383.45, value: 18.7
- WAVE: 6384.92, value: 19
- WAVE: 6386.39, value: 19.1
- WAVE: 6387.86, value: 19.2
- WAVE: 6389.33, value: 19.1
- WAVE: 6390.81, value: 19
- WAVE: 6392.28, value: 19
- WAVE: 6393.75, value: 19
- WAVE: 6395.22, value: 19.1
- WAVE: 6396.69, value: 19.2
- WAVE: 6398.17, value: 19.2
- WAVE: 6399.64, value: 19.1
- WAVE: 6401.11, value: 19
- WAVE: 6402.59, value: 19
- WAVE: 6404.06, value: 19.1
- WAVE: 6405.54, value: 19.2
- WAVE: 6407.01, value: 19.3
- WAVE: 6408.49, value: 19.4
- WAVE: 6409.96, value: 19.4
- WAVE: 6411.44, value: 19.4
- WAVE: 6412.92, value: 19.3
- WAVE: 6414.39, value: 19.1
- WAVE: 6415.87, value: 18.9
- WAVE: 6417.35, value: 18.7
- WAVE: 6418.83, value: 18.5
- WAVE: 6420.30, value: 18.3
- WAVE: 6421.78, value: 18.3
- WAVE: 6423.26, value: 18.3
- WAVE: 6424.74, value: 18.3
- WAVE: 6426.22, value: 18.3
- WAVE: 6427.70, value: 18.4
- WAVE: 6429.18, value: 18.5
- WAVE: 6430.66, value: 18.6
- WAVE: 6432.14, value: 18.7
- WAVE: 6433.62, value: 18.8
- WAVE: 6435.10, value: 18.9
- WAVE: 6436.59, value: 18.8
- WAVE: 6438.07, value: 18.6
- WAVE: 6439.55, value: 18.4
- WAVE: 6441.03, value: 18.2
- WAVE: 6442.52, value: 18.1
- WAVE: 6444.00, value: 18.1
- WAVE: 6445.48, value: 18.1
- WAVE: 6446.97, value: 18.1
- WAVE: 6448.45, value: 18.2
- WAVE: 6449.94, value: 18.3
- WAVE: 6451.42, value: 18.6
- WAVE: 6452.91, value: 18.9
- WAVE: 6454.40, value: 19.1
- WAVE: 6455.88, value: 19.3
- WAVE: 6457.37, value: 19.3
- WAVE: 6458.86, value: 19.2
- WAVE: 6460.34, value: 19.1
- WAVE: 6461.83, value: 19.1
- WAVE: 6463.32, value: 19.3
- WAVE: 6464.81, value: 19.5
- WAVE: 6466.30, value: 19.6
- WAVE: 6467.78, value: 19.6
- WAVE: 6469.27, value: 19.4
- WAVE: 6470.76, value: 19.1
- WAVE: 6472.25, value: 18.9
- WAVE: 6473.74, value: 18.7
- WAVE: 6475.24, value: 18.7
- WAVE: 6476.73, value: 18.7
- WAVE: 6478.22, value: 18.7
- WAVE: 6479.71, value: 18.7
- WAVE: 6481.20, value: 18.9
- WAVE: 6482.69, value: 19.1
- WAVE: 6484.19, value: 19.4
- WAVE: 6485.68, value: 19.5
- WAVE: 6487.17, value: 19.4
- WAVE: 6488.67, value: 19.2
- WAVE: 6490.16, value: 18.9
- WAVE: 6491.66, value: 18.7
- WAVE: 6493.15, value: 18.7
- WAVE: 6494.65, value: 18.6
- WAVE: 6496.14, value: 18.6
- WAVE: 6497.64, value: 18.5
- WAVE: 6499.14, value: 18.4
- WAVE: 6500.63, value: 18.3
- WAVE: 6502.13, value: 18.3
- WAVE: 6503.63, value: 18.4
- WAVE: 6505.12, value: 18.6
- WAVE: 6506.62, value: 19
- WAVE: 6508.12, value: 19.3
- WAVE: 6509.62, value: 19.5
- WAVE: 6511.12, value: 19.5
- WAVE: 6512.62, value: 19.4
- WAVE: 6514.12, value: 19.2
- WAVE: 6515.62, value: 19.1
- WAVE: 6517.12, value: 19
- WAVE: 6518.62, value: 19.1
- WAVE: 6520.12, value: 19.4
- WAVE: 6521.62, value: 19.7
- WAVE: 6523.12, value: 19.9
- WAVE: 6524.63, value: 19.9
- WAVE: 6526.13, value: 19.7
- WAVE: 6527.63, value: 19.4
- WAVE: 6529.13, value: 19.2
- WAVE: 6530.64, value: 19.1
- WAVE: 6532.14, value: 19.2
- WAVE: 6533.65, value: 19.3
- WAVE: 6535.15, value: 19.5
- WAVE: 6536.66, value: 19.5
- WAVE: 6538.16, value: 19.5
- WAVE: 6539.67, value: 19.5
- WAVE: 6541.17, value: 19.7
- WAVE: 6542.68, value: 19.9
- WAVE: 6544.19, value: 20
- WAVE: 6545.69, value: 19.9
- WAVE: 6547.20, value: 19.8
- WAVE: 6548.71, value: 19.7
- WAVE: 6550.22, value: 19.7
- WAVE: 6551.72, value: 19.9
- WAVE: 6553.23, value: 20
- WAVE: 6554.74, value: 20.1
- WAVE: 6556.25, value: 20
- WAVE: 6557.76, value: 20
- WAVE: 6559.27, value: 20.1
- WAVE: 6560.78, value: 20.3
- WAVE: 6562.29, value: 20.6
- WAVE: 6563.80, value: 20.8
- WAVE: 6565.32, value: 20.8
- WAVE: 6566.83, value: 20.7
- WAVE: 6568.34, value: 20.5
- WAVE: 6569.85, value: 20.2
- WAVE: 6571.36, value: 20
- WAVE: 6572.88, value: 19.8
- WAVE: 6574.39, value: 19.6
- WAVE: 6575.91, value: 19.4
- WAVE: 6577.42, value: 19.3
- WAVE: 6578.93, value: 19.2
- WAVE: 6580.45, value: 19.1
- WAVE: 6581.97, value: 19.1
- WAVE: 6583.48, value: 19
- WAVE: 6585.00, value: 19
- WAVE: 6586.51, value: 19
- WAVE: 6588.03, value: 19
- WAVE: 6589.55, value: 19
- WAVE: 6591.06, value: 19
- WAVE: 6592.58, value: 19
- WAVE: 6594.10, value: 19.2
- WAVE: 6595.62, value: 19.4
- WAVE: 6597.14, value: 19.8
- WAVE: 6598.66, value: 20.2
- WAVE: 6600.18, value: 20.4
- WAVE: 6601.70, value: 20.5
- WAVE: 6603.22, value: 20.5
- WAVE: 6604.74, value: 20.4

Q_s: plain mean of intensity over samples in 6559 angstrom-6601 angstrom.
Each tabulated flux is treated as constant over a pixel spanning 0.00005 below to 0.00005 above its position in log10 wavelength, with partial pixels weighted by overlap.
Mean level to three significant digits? 19.7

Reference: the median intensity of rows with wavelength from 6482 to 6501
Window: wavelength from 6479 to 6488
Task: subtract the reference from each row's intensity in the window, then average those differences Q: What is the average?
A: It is 0.5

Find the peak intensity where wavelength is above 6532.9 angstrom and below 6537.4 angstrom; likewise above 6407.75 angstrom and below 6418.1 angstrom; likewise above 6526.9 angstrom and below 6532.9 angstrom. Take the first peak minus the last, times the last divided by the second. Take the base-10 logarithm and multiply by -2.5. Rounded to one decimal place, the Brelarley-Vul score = 2.5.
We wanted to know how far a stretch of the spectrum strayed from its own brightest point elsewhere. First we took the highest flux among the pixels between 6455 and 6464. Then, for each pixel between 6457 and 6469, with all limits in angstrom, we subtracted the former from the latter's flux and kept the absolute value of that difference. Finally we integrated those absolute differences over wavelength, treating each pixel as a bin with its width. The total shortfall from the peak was 2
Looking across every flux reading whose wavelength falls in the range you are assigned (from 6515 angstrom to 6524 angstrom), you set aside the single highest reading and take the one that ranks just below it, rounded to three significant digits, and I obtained 19.7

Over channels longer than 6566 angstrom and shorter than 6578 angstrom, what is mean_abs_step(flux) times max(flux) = 4.1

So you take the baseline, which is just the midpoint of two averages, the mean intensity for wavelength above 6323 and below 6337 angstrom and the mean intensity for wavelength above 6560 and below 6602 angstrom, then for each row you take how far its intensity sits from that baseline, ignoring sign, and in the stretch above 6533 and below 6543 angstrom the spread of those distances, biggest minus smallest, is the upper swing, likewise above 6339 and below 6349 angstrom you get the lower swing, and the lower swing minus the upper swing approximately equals 0.0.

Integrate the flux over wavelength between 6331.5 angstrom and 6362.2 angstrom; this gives 558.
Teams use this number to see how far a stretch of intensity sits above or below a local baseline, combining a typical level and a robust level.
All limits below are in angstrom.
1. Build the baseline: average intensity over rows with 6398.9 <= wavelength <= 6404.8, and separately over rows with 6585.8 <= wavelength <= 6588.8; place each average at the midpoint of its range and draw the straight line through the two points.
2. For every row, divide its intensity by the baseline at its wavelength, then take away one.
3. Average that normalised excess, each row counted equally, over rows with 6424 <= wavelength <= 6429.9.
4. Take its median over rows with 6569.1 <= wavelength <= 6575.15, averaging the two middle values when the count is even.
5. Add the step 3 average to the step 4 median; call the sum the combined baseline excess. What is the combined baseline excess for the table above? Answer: 0.01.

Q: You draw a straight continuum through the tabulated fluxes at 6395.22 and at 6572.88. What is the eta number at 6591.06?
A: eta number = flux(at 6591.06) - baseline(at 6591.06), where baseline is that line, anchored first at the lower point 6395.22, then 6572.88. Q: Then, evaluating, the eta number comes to -0.9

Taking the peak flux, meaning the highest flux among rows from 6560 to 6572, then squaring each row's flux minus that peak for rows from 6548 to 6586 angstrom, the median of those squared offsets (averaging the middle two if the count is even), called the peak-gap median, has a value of 1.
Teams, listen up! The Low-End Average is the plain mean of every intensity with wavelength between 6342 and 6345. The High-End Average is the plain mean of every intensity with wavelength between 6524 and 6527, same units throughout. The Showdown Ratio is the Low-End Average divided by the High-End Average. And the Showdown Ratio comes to 0.924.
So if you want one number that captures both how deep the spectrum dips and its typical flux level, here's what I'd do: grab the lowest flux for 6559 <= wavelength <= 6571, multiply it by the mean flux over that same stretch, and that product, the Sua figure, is 412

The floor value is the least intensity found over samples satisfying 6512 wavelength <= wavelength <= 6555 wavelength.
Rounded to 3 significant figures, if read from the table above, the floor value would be 19.0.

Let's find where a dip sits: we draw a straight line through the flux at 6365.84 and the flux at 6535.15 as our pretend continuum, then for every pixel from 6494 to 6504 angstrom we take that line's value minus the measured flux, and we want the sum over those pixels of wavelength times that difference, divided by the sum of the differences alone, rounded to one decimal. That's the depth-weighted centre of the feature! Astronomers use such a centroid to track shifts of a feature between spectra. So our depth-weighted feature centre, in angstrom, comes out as 6499.9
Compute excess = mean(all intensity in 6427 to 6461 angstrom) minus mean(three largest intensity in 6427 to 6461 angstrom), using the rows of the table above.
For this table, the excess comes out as -0.6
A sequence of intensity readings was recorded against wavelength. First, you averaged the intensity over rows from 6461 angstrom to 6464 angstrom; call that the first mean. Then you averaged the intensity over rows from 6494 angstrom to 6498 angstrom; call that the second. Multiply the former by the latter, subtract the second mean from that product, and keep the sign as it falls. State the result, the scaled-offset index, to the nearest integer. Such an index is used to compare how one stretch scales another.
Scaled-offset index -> 338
